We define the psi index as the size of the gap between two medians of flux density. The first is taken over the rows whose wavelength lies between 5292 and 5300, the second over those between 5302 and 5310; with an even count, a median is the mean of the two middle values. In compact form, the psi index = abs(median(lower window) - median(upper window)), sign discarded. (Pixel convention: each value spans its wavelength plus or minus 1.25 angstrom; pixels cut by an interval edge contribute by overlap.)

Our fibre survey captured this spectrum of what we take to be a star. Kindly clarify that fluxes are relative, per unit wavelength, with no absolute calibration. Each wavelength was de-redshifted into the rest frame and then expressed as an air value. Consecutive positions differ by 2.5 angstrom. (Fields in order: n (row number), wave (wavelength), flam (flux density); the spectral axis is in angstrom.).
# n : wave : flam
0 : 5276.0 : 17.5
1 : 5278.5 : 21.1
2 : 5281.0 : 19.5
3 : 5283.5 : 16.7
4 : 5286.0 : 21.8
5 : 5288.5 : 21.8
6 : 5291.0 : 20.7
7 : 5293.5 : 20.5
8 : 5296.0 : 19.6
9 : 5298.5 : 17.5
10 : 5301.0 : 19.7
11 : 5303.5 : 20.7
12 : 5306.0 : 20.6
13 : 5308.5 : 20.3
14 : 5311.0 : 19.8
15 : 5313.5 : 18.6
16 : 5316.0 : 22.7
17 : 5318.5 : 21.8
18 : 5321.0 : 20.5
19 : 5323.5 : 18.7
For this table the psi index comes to 1.0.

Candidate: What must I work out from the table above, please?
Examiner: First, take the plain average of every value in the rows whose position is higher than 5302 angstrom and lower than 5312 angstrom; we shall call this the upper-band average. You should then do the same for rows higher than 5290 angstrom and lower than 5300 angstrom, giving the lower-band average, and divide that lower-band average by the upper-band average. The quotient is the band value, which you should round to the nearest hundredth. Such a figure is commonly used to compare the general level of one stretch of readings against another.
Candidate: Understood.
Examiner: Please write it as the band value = 0.96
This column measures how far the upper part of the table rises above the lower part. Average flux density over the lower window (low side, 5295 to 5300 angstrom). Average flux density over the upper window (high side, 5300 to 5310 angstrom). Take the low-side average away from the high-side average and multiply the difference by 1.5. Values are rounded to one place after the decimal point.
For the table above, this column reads 2.7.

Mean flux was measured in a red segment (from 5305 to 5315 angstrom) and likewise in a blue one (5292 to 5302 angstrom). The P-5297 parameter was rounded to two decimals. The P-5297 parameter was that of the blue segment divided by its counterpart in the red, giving 0.97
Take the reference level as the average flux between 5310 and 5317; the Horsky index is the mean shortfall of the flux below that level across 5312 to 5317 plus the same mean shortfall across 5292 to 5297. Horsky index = 0.0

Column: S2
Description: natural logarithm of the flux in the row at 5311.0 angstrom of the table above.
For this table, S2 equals 2.99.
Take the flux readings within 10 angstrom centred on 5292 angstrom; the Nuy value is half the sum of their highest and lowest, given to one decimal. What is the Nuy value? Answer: 20.7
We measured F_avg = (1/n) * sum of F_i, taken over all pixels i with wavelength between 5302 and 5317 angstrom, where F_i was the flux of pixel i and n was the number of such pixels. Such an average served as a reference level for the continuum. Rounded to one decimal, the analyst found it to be 20.4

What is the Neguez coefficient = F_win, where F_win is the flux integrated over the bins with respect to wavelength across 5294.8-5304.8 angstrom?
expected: 194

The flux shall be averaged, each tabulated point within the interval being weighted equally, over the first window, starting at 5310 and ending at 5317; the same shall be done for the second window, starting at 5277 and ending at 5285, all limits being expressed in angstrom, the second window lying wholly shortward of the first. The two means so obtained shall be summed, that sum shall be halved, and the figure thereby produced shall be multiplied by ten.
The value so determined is 197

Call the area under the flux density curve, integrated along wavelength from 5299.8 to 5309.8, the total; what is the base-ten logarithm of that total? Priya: 2.31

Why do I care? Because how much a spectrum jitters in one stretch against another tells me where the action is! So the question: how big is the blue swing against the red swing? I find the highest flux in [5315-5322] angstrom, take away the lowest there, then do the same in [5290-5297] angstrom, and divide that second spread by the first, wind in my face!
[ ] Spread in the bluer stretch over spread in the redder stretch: 0.5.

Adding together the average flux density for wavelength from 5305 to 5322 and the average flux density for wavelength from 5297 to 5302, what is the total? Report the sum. 39.2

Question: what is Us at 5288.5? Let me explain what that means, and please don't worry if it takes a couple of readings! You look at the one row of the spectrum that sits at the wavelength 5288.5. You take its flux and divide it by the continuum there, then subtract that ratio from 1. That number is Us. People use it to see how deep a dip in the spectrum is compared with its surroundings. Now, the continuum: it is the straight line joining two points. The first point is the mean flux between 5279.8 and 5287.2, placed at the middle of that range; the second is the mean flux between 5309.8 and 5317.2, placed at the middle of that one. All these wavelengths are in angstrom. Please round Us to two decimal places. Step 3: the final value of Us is -0.12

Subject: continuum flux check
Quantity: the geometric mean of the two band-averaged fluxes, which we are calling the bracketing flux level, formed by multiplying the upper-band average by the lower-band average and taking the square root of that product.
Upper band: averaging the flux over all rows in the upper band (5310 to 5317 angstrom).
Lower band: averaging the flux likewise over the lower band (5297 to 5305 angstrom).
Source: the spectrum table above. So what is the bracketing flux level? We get 19.8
